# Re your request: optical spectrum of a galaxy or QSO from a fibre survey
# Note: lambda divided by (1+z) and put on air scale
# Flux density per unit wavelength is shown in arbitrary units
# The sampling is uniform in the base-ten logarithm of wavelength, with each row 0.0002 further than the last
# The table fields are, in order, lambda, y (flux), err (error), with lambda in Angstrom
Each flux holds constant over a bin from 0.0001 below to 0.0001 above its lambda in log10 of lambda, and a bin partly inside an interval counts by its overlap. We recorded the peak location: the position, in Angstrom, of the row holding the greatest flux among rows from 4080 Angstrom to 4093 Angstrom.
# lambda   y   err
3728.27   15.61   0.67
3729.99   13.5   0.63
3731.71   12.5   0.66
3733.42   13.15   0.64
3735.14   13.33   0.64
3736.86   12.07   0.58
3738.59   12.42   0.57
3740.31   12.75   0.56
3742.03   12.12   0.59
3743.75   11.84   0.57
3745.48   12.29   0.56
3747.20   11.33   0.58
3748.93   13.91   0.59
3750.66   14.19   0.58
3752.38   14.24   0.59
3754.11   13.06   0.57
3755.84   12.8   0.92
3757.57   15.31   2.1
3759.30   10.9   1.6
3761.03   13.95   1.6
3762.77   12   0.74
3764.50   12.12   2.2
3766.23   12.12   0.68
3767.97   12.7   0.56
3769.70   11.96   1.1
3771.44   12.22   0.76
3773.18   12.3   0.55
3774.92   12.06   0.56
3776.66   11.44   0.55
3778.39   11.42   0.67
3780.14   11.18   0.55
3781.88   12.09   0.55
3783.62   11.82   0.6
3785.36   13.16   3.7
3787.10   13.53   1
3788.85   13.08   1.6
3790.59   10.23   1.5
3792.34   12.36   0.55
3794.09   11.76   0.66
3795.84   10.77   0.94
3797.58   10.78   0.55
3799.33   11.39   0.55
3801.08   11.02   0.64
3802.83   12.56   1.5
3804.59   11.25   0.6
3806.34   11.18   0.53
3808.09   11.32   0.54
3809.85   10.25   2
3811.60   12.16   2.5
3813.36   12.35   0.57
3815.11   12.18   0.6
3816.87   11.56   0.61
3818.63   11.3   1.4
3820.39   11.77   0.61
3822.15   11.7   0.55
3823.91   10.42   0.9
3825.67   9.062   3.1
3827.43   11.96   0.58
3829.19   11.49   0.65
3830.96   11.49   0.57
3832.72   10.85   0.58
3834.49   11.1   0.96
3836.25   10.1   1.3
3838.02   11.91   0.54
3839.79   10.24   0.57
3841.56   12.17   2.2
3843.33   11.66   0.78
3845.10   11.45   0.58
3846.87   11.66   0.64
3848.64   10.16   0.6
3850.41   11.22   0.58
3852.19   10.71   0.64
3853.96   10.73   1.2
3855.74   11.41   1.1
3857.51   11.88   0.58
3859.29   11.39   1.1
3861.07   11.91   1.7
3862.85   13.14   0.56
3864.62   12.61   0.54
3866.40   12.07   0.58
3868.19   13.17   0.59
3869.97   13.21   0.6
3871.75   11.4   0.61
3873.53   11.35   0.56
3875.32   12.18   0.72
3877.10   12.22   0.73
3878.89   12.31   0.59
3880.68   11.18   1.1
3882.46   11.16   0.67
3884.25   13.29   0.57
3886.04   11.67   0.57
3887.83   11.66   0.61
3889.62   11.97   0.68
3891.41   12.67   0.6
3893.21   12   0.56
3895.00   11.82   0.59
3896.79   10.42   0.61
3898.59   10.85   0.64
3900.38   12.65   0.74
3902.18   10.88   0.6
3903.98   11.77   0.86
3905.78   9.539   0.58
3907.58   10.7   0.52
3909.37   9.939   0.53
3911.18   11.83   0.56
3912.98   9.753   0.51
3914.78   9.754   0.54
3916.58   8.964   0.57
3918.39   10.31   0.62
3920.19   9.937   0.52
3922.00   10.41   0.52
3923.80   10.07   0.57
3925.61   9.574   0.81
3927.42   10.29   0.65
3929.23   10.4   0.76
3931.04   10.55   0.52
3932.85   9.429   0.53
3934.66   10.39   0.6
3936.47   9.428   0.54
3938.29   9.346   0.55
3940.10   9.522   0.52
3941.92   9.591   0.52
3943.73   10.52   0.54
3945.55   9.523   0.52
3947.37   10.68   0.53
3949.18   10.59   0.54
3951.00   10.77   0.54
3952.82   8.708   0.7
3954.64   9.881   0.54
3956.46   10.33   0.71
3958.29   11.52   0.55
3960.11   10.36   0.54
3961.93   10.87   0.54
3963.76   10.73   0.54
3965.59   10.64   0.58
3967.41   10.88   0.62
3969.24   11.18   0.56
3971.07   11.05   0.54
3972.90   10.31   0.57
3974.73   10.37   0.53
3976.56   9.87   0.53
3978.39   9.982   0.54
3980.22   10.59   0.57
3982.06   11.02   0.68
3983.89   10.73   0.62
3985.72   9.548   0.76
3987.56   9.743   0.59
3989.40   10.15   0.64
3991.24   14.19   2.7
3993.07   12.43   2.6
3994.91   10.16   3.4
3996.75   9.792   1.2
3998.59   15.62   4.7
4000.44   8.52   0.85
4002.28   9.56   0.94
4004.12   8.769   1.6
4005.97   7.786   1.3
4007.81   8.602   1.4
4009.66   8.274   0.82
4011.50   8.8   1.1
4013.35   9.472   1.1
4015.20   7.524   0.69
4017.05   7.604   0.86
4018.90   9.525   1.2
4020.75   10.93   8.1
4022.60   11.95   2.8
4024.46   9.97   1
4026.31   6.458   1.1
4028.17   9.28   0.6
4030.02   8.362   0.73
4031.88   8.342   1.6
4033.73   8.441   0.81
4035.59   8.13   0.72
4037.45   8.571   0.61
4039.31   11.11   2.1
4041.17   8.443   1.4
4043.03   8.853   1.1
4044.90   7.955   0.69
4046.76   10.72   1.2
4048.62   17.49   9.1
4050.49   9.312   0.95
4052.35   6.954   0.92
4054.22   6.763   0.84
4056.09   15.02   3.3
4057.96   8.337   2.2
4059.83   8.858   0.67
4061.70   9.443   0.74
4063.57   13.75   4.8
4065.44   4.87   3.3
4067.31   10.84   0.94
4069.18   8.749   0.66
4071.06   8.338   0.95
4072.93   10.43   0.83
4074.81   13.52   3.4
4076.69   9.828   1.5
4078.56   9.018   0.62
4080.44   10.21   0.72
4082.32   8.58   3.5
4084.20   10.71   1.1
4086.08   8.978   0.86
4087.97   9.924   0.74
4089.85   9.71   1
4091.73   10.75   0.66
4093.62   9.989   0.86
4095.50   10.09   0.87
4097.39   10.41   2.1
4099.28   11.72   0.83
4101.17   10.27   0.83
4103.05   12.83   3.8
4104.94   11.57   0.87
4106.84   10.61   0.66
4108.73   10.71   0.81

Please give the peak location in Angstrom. 4091.73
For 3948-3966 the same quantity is 3958.29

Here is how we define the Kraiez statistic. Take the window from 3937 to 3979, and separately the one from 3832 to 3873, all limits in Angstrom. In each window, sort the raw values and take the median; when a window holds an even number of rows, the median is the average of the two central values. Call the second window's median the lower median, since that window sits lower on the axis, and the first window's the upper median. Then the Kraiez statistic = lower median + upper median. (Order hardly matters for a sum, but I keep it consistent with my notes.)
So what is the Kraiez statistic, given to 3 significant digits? 21.8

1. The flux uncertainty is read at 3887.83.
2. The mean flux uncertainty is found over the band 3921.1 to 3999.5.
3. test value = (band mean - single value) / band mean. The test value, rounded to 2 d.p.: 0.29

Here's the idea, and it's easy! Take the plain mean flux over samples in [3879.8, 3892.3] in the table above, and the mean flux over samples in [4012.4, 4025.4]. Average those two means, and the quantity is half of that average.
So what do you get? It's 5.38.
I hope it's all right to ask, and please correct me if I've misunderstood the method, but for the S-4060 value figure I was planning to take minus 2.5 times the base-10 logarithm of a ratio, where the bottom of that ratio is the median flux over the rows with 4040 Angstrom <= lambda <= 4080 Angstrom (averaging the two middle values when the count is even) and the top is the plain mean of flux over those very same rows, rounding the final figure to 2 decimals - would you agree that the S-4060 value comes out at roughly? -0.10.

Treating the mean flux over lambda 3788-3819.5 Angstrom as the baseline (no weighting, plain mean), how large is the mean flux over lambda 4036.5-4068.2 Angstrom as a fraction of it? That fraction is 0.85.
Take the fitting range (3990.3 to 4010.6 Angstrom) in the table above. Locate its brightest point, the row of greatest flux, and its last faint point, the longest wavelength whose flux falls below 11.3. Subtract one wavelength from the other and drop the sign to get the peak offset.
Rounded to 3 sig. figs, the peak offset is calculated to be 11.1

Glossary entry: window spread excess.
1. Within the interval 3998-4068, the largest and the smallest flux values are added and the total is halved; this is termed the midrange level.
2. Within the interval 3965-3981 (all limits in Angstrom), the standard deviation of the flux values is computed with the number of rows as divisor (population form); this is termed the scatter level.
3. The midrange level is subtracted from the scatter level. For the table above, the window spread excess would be -10.8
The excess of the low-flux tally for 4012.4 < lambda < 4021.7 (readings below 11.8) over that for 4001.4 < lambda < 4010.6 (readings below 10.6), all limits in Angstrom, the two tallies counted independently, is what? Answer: 0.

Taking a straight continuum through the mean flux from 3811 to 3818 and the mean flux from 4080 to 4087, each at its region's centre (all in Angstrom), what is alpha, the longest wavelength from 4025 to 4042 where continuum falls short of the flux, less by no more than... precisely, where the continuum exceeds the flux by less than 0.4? 4039.31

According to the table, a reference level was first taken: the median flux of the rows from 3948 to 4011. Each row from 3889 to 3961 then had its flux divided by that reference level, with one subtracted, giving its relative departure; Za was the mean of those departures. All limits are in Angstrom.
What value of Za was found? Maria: 0.01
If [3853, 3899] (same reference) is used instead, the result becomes 0.15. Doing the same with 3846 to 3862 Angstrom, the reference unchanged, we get 0.09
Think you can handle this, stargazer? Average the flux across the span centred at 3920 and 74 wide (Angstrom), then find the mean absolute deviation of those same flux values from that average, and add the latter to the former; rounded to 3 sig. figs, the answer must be 11.4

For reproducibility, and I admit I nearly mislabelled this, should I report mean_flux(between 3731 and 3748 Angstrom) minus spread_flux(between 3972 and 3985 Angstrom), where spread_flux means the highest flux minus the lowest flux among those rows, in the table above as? 11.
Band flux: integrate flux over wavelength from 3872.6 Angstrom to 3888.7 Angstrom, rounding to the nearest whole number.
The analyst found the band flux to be 191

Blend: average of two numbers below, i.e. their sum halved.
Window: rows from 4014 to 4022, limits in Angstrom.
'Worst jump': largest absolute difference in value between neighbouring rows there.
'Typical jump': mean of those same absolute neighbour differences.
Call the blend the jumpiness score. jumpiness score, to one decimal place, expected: 1.5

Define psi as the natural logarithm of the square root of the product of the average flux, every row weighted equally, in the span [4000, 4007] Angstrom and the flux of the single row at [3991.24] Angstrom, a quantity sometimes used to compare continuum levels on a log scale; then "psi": 2.41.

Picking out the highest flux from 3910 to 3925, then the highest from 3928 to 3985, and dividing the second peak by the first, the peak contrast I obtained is 1.0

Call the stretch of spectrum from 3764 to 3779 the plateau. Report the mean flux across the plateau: 12.0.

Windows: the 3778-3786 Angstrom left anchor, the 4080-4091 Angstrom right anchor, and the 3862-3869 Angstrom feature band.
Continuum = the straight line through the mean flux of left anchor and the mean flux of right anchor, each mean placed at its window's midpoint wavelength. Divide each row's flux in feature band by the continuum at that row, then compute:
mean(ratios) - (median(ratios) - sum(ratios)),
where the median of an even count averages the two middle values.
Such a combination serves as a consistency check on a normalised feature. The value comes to 4.5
